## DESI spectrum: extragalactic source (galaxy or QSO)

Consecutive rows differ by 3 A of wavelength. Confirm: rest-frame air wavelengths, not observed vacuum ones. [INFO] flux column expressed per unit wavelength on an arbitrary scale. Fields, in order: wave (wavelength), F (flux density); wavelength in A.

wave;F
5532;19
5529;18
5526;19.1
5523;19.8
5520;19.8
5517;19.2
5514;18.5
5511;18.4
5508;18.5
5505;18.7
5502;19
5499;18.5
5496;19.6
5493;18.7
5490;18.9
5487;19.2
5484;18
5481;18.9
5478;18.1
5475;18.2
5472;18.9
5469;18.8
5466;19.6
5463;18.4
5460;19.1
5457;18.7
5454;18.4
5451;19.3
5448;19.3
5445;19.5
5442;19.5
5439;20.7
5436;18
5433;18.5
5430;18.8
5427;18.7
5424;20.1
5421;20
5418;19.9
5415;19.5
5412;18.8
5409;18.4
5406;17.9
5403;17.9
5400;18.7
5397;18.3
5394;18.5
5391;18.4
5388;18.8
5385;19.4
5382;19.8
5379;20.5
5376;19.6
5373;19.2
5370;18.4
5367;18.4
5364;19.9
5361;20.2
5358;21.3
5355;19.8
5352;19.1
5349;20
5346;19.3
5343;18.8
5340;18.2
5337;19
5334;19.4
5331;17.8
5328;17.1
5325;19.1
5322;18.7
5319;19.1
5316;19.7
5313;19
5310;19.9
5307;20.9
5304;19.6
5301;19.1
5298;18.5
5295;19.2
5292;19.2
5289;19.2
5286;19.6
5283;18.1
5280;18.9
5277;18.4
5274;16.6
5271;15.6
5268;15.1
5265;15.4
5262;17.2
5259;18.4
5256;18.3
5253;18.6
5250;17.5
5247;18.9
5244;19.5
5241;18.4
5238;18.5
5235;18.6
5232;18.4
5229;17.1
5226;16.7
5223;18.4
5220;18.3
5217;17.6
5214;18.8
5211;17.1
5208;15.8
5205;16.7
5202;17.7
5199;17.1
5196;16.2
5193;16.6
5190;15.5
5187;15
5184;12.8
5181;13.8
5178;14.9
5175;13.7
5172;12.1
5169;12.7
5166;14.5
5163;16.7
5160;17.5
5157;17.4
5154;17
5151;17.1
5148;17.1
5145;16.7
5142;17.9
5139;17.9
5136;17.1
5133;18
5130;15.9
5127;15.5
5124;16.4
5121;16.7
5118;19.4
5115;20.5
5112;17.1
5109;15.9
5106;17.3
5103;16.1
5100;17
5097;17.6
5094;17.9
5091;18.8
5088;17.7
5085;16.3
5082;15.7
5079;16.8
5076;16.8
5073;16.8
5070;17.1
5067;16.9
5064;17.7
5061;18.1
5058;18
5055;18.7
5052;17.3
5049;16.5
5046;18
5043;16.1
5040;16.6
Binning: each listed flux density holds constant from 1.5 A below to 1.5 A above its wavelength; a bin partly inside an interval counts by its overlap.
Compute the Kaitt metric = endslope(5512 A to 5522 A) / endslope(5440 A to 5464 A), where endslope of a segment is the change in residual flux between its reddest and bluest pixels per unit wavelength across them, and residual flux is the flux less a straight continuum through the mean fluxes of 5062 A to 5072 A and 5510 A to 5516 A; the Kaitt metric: -3.9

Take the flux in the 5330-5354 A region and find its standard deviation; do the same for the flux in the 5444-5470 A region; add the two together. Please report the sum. 1.1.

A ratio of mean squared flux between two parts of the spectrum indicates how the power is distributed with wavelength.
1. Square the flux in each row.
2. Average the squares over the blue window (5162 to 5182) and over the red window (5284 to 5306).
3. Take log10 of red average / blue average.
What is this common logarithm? 0.27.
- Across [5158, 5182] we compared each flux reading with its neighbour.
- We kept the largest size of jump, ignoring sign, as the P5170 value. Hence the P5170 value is 2.2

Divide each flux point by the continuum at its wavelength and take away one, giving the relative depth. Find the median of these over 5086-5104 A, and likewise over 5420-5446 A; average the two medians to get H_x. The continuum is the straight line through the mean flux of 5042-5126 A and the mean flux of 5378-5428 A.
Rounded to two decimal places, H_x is 0.01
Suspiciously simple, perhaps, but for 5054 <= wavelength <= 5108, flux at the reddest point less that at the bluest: -1.4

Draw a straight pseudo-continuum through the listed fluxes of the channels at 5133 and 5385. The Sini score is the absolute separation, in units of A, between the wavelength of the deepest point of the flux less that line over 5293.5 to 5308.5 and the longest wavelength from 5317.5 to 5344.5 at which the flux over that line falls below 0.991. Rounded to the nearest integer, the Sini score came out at 45 A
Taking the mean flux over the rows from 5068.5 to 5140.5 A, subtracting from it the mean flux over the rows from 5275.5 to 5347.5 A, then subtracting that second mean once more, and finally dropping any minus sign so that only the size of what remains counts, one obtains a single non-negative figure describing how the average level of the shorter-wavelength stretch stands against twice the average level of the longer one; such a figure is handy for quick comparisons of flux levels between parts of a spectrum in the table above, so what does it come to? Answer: 20.8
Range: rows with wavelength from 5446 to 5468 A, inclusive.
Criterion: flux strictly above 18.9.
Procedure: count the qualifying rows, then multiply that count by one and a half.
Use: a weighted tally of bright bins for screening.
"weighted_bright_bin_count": 6.0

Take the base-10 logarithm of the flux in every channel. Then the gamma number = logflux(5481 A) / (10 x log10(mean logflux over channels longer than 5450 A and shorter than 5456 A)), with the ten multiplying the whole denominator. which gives 1.21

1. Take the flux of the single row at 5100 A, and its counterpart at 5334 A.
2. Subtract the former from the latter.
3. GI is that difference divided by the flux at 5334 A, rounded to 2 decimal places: 0.12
